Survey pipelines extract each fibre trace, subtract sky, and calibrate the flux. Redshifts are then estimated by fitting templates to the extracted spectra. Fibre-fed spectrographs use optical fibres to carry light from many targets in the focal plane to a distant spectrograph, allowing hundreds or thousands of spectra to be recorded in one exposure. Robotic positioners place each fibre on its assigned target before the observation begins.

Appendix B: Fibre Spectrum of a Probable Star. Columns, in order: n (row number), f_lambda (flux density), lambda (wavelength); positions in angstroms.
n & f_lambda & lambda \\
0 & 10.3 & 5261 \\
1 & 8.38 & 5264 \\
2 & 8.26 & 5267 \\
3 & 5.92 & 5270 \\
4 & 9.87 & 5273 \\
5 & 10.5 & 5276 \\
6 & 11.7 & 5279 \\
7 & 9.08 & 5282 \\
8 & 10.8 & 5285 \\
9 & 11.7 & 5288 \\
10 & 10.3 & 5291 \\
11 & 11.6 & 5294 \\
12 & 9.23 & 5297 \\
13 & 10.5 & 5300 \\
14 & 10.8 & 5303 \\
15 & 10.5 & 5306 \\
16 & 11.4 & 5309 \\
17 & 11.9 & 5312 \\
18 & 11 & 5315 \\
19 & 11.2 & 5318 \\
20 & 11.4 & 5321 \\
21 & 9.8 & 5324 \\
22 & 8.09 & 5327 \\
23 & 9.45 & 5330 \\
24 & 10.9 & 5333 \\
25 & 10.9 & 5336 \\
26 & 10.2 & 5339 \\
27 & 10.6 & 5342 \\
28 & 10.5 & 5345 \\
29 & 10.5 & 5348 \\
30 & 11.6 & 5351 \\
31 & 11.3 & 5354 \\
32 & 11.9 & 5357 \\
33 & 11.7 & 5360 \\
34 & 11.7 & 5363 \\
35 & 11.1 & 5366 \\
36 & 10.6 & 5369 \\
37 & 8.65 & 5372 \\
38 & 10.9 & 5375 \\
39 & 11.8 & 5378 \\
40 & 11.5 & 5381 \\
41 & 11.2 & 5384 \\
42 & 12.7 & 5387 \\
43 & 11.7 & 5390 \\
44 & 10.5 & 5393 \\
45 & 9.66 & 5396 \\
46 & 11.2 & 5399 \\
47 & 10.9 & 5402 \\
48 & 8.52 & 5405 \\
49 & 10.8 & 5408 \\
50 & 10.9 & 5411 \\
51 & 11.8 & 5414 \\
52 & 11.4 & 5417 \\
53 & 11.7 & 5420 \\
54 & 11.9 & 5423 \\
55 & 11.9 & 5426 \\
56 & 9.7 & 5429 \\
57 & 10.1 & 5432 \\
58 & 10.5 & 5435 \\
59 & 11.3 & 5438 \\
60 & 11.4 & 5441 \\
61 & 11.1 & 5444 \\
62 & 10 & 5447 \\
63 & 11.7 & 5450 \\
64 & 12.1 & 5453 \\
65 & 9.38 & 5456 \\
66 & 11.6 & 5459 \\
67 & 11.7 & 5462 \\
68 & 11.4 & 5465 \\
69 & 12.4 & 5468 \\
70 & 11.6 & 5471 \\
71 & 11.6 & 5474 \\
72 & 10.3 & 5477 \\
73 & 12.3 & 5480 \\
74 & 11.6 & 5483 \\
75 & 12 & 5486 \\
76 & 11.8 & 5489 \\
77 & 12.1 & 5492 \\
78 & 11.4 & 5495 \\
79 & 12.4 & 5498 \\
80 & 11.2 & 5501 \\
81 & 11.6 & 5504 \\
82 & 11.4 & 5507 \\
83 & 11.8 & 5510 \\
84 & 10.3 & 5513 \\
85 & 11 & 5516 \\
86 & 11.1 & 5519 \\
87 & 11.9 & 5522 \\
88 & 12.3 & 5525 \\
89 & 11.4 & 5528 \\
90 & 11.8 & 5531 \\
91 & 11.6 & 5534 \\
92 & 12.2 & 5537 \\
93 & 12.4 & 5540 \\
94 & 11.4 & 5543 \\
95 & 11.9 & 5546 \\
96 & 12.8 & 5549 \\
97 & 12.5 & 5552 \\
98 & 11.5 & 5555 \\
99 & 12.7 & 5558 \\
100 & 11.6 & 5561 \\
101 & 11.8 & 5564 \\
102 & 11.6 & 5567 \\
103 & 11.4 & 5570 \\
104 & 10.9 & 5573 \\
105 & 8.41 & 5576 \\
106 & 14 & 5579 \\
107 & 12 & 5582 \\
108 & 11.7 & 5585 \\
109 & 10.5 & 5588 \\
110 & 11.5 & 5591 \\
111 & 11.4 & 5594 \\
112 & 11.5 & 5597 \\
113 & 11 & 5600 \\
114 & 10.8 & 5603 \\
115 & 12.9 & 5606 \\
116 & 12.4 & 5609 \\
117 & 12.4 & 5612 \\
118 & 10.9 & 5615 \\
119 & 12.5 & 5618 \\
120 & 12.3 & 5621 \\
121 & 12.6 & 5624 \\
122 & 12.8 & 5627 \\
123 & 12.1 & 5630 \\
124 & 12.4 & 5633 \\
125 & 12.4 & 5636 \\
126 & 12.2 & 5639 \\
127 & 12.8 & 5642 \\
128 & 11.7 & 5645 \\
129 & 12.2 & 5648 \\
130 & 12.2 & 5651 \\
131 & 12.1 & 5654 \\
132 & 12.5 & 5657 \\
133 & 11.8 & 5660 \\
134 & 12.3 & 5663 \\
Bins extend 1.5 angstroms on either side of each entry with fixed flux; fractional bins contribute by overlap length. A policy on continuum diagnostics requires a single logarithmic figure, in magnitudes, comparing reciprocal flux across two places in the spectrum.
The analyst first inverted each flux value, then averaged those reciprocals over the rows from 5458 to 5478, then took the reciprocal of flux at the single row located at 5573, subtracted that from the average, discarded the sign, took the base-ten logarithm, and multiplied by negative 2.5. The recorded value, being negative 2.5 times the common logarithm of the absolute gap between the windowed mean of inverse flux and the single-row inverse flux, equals 5.8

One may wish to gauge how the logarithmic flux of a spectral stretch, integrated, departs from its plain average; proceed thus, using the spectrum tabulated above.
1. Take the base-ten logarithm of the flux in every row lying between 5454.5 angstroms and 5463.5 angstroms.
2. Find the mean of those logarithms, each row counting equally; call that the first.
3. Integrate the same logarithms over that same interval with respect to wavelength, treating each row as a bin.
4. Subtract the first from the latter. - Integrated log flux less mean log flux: 8.28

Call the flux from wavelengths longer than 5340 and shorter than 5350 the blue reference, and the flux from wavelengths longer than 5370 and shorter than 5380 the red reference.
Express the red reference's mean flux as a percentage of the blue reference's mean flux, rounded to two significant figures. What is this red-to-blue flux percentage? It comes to 99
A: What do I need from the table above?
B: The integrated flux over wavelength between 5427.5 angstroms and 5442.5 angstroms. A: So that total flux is 159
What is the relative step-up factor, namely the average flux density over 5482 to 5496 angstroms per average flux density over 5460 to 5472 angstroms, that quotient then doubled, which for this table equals 2.00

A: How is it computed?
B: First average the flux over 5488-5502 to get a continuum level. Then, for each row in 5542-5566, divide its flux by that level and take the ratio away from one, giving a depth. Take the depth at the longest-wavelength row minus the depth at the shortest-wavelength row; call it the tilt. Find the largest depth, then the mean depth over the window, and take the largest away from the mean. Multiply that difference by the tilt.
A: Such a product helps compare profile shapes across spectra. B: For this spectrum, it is 0.00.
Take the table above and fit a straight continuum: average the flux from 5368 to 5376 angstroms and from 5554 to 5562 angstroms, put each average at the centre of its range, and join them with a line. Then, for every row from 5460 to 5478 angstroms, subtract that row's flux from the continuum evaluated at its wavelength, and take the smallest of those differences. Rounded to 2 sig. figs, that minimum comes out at -1.4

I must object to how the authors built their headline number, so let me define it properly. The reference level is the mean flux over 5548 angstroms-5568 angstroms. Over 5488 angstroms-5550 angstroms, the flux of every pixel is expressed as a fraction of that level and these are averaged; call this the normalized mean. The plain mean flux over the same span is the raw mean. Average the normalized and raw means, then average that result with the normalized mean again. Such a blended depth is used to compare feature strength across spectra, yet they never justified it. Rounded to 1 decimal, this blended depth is 3.7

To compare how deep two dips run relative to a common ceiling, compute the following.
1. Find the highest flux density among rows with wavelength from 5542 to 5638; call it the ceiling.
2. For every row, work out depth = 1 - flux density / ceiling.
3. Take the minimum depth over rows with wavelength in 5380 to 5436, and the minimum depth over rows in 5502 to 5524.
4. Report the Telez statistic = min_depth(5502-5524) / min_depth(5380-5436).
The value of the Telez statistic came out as 1.62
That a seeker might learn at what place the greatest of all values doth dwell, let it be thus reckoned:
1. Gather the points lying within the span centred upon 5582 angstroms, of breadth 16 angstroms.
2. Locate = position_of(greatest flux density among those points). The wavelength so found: 5579 angstroms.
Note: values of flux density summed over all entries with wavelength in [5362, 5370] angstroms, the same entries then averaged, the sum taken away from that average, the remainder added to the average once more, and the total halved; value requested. -5.57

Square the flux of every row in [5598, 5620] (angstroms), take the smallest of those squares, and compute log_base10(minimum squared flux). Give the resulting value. 2.07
